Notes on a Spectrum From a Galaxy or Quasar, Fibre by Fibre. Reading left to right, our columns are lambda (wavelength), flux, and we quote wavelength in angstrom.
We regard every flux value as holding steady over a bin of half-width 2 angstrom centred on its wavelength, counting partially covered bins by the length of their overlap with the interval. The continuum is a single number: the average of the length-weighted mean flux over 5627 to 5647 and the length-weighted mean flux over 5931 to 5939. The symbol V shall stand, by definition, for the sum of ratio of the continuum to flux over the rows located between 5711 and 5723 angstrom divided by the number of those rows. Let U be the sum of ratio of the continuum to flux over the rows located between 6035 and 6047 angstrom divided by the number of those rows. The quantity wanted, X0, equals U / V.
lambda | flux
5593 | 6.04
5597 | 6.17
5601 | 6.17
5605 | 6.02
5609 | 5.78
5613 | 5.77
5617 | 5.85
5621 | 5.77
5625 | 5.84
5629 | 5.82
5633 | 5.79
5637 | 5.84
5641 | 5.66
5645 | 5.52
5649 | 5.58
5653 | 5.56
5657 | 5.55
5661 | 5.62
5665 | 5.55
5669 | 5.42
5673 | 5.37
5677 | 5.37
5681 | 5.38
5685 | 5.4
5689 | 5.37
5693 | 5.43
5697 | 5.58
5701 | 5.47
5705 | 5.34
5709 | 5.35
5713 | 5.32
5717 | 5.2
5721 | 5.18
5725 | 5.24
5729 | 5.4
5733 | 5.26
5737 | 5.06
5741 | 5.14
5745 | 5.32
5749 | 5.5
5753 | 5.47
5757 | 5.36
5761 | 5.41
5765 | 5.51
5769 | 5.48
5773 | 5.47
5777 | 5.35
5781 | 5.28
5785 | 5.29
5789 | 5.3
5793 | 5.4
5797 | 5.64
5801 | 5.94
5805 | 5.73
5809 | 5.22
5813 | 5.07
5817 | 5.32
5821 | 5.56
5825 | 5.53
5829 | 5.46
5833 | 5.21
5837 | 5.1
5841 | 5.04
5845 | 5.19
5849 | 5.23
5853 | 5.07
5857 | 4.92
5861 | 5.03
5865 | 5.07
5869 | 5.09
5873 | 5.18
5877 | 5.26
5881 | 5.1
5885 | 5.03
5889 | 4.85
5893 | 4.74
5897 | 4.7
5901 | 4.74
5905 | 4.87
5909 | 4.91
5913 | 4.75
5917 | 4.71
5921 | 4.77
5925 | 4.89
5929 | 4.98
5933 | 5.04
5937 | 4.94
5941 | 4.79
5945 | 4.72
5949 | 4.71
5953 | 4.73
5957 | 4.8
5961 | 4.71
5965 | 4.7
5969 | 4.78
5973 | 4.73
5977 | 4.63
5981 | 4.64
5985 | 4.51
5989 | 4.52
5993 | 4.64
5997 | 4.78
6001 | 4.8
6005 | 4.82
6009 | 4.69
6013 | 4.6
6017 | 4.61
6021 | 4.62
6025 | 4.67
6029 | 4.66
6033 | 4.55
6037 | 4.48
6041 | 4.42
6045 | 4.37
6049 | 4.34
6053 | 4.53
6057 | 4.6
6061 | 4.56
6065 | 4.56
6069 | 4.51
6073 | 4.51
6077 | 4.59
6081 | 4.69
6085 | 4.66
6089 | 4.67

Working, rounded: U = 1.21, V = 1.02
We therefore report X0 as 1.18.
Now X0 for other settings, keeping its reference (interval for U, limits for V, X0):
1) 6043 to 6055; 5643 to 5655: 1.26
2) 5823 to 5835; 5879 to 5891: 0.92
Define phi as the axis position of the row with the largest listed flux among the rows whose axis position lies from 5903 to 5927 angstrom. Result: 5909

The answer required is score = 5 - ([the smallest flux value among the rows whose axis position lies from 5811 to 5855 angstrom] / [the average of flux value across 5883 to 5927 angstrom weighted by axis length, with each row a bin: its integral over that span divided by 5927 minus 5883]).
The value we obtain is 3.95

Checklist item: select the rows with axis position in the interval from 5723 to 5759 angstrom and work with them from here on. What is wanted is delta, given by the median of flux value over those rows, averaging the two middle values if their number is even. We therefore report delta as 5.32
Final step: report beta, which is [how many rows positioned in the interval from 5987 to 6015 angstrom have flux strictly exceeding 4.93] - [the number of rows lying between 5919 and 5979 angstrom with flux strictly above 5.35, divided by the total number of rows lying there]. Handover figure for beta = 0.0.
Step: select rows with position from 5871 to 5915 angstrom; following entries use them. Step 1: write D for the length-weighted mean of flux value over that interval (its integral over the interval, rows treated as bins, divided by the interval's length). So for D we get 4.9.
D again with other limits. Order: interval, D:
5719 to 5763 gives 5.3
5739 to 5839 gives 5.4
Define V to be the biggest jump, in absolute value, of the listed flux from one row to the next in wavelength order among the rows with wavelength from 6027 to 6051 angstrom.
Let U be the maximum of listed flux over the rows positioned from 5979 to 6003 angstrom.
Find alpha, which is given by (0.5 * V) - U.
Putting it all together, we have -4.7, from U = 4.8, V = 0.110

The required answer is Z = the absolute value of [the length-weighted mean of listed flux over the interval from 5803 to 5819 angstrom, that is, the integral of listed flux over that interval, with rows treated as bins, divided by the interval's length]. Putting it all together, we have 5.3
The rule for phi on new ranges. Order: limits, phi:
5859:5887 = 5877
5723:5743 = 5729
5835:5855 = 5849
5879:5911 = 5881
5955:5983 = 5957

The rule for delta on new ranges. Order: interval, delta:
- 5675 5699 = 5.39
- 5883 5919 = 4.75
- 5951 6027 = 4.69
